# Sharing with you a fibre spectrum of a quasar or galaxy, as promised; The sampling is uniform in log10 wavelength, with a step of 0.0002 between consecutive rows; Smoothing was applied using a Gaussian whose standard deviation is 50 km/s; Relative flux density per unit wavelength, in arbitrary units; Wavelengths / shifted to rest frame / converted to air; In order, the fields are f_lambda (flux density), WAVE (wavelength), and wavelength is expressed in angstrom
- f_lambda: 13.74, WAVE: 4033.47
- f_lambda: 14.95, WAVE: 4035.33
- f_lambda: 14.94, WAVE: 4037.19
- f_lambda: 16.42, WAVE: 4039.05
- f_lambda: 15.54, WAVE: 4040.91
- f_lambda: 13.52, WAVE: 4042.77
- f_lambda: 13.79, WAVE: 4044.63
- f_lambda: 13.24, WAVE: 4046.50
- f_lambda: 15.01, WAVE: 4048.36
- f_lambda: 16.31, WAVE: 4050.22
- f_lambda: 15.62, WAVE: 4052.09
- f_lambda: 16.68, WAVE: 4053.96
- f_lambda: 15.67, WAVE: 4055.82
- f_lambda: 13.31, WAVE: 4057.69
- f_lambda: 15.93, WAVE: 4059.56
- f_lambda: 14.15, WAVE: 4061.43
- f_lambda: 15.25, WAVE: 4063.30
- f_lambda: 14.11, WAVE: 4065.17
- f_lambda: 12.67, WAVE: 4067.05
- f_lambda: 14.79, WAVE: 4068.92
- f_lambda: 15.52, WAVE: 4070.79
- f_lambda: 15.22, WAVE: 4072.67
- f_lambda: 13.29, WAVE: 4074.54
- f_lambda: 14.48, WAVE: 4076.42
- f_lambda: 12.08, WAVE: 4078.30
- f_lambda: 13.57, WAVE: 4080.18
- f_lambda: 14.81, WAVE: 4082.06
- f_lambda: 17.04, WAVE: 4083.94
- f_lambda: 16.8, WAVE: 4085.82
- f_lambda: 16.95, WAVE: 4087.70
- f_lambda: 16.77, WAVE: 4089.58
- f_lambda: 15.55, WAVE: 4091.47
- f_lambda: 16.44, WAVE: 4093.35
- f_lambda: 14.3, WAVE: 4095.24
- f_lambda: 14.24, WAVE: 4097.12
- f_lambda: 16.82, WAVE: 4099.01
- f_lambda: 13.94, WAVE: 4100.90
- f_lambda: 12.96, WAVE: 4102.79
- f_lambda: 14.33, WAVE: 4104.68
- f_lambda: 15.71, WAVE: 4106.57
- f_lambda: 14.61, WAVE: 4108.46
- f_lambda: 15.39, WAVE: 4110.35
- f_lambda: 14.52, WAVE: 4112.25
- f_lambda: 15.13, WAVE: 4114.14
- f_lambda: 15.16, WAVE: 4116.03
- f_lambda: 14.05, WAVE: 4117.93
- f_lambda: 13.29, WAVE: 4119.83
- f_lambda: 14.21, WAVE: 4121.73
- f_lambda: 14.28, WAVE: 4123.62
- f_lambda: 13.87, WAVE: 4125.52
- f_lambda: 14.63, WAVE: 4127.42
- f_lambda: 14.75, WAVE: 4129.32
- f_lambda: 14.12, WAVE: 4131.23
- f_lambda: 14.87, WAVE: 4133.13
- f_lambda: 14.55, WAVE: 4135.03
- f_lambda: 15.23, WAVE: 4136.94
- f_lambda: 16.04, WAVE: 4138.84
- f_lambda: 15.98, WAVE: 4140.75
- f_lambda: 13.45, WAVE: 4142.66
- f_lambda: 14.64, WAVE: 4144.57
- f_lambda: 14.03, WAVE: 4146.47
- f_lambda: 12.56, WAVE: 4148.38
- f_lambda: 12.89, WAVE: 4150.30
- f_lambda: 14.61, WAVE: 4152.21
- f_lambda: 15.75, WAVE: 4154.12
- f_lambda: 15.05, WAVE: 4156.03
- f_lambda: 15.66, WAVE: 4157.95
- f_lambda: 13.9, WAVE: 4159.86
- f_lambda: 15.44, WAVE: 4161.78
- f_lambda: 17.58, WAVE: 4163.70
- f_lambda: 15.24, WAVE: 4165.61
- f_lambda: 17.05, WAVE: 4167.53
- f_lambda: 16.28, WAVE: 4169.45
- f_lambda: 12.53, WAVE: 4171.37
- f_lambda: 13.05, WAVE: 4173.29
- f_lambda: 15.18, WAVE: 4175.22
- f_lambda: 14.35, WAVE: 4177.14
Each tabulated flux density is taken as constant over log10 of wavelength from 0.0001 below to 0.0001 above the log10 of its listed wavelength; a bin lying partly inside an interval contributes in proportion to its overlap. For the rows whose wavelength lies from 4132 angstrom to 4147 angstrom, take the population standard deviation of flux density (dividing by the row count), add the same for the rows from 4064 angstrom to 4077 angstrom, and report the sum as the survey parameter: 1.79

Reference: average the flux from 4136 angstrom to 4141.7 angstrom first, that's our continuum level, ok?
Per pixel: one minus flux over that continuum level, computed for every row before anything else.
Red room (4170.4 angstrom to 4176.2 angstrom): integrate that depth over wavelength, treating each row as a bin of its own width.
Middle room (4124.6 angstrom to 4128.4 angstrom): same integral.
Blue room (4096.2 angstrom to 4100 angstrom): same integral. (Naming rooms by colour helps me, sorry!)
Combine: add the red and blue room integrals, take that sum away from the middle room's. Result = -0.5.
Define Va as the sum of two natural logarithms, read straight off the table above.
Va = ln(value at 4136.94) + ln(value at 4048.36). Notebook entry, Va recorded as 5.43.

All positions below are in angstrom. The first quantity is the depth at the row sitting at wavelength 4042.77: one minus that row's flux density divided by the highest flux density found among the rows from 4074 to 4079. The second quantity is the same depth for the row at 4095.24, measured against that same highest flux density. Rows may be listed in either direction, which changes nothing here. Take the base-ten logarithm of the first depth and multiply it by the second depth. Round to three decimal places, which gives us -0.015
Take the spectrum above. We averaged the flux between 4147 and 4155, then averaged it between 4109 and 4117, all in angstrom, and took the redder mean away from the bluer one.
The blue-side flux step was 1.10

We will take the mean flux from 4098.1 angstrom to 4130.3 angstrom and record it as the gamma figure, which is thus 14.6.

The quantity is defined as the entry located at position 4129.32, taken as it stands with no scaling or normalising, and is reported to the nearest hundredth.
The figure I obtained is 14.75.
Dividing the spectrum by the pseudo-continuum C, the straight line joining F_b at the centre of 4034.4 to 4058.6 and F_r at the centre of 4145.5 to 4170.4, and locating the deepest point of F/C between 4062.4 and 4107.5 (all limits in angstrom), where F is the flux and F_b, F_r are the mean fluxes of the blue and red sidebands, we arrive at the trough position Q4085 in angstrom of 4078.30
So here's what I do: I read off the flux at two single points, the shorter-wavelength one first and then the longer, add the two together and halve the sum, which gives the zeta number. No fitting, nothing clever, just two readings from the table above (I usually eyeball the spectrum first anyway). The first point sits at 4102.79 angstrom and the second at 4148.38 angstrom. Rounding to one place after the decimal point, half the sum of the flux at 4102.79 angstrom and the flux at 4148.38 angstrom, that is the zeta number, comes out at 12.8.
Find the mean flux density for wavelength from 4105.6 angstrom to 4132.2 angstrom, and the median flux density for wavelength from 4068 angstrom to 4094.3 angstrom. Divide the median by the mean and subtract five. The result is -3.94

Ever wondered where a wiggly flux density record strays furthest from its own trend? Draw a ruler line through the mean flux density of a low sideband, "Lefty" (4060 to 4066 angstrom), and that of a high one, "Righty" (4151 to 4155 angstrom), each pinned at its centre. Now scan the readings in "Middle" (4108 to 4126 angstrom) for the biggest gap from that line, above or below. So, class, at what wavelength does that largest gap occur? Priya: 4119.83 angstrom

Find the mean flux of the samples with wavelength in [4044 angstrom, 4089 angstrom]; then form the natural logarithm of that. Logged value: 2.70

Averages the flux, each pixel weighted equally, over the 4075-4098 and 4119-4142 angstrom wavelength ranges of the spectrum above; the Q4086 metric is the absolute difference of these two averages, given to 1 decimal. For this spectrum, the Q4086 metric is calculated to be 0.6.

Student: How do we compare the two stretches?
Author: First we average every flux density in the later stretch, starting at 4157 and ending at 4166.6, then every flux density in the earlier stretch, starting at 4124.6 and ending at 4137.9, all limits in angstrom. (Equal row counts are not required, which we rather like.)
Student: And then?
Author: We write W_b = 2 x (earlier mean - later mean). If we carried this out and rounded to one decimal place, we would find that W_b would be -2.0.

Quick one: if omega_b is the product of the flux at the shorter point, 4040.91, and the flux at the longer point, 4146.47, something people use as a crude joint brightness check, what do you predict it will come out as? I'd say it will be 218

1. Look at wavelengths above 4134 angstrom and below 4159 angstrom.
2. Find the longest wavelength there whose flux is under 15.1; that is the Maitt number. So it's 4156.03 angstrom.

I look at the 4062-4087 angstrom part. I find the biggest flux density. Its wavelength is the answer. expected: 4083.94 angstrom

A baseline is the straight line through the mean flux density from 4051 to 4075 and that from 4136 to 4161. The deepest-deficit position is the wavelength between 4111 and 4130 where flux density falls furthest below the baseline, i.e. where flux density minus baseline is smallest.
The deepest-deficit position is 4119.83 angstrom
